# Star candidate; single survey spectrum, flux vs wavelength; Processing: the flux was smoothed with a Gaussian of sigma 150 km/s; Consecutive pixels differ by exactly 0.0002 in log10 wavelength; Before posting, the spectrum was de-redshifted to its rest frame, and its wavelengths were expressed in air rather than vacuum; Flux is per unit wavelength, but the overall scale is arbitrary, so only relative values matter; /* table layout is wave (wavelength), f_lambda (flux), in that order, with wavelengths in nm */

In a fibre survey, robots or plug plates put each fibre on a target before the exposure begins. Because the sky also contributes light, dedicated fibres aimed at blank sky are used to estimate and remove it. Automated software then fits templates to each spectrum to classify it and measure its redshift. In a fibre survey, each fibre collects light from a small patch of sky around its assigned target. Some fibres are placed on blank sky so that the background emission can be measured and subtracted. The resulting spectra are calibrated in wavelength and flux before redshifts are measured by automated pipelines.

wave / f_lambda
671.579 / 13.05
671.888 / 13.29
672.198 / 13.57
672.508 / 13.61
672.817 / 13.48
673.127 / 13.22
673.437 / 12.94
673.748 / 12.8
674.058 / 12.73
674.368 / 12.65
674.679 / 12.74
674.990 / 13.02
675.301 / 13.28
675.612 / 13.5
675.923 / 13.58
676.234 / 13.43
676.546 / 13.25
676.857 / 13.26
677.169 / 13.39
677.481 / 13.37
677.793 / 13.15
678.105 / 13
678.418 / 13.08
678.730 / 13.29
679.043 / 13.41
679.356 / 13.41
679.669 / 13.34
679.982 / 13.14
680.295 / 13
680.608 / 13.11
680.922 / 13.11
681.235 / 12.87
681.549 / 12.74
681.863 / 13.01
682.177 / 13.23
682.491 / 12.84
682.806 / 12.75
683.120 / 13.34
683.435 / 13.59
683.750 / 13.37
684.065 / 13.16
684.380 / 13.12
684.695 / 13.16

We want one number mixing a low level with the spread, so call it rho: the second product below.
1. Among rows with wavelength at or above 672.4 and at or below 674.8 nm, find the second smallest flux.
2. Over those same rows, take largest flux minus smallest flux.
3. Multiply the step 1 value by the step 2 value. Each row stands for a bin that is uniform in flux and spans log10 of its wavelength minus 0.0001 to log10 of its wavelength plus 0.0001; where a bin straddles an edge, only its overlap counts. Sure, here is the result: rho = 12.2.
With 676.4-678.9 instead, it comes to 5.1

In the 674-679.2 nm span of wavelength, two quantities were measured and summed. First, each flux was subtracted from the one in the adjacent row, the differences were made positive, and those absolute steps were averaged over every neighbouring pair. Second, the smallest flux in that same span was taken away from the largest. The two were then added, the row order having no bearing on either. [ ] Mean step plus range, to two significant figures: 1.1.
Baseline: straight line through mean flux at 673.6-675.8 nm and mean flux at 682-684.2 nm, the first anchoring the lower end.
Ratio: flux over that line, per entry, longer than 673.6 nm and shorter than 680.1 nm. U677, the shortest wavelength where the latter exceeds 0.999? 674.990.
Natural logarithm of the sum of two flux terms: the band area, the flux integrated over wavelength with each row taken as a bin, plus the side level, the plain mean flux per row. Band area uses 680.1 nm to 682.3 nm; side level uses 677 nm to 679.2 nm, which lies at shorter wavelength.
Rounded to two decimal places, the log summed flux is 3.73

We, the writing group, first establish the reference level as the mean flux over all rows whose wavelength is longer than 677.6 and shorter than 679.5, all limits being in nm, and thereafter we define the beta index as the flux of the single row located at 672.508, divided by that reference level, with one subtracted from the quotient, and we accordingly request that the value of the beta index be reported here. 0.029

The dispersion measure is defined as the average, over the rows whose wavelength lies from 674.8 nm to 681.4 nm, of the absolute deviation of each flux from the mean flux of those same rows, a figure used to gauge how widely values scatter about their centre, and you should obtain 0.16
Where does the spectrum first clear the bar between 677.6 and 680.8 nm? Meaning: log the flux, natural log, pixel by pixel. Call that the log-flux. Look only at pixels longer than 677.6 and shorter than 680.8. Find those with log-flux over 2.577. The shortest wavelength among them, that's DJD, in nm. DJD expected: 678.730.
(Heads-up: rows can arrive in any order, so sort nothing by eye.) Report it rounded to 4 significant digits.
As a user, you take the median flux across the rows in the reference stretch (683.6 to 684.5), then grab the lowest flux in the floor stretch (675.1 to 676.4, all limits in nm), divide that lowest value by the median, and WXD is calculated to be 1.009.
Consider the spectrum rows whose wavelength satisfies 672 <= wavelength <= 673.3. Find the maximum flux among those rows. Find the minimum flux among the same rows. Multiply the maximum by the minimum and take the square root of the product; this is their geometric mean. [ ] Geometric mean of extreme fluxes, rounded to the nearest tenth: 13.4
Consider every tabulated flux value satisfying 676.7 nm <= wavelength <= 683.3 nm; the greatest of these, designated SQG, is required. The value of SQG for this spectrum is 13.41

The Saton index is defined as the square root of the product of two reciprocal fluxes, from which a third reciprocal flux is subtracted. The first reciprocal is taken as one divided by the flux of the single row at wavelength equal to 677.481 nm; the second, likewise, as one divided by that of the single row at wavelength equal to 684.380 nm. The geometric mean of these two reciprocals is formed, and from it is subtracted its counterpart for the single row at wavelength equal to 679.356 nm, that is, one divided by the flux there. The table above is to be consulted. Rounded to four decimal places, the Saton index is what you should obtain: 0.0009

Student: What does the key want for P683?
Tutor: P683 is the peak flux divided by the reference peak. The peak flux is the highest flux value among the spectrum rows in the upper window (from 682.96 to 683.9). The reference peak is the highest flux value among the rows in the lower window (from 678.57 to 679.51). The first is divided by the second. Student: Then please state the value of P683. 1.01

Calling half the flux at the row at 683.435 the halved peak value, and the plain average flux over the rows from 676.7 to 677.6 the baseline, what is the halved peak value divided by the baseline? 0.509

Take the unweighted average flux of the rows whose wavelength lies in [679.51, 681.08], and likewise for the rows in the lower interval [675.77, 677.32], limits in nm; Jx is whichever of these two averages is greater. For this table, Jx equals 13.4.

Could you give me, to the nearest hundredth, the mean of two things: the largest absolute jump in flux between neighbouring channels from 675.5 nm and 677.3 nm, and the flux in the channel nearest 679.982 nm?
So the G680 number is 6.66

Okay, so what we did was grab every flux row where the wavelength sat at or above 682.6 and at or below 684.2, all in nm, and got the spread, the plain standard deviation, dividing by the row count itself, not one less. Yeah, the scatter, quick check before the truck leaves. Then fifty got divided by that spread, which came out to 178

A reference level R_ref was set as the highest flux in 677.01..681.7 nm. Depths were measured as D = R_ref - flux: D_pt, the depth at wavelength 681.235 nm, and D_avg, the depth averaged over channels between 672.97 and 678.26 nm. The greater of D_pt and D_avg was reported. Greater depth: 0.54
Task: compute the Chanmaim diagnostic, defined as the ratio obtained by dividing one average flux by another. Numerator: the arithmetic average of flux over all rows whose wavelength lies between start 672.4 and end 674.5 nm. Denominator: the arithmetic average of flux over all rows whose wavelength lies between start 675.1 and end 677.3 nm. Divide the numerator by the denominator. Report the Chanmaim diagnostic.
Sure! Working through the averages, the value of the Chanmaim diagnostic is 0.976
